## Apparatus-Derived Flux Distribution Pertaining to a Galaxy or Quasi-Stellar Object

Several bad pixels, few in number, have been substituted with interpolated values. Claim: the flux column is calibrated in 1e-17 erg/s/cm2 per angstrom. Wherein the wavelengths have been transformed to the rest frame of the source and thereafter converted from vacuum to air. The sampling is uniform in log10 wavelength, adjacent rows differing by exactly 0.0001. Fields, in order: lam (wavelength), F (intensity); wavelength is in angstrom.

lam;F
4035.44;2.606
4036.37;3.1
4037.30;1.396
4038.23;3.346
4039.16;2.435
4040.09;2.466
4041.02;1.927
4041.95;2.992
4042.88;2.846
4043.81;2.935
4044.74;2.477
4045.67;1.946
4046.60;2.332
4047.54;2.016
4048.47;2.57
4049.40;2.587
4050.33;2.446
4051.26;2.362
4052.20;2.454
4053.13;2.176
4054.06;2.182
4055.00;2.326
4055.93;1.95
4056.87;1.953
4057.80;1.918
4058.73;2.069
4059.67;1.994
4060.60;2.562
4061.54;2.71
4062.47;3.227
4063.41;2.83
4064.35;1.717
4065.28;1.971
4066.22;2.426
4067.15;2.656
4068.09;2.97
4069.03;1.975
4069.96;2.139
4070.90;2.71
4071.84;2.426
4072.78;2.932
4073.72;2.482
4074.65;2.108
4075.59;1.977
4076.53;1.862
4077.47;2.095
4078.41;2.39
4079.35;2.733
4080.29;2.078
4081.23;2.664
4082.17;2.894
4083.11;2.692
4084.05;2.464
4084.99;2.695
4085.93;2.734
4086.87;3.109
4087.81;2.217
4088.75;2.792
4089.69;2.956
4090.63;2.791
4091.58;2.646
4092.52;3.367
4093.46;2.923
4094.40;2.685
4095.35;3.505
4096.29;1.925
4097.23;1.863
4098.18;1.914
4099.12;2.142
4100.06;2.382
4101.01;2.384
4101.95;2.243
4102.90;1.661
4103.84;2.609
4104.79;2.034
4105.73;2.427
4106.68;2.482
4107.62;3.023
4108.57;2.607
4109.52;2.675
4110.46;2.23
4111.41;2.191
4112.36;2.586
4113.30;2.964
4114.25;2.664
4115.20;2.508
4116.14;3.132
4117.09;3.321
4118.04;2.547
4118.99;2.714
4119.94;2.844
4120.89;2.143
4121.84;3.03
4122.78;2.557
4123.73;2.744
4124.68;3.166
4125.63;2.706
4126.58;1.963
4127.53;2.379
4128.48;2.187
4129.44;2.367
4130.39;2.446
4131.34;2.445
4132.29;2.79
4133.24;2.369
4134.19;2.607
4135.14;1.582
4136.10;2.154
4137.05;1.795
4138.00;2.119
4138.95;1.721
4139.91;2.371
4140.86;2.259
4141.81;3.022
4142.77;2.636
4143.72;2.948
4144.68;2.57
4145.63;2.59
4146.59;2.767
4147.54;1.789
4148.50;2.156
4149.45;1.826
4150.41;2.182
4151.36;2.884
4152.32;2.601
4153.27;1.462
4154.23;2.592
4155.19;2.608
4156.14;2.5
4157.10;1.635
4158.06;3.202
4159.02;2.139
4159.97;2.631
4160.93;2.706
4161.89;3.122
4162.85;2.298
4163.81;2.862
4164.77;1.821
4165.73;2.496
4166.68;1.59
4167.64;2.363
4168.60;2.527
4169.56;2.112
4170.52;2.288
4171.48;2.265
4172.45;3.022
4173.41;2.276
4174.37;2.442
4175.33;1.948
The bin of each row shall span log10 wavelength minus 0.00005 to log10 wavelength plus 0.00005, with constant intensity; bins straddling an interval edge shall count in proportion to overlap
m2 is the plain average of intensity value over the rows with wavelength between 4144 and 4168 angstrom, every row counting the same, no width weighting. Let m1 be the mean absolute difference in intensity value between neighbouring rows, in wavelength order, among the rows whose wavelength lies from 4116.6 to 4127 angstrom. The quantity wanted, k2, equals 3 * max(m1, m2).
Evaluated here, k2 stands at 7.1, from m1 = 0.494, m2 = 2.38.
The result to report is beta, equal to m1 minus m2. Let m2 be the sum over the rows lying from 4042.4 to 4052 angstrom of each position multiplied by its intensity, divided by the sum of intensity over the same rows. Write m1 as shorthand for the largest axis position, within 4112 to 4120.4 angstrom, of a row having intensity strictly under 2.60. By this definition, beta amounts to 71.1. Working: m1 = 4118.04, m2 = 4047.0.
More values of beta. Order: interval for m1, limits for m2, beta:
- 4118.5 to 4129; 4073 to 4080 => 51.9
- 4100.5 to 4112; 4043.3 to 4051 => 64.4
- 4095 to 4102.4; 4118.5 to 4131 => -22.5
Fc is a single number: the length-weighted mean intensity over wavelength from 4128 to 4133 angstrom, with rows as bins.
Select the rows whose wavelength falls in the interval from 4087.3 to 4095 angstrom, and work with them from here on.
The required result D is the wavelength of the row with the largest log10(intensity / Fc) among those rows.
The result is 4092.52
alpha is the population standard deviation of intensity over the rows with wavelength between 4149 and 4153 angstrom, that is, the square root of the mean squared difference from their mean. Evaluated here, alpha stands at 0.40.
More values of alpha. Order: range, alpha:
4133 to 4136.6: 0.38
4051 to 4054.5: 0.12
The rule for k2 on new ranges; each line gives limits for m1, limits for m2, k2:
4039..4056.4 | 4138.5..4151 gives 7.1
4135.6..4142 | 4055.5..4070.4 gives 7.0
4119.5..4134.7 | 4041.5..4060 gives 7.0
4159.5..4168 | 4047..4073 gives 7.1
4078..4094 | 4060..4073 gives 7.6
